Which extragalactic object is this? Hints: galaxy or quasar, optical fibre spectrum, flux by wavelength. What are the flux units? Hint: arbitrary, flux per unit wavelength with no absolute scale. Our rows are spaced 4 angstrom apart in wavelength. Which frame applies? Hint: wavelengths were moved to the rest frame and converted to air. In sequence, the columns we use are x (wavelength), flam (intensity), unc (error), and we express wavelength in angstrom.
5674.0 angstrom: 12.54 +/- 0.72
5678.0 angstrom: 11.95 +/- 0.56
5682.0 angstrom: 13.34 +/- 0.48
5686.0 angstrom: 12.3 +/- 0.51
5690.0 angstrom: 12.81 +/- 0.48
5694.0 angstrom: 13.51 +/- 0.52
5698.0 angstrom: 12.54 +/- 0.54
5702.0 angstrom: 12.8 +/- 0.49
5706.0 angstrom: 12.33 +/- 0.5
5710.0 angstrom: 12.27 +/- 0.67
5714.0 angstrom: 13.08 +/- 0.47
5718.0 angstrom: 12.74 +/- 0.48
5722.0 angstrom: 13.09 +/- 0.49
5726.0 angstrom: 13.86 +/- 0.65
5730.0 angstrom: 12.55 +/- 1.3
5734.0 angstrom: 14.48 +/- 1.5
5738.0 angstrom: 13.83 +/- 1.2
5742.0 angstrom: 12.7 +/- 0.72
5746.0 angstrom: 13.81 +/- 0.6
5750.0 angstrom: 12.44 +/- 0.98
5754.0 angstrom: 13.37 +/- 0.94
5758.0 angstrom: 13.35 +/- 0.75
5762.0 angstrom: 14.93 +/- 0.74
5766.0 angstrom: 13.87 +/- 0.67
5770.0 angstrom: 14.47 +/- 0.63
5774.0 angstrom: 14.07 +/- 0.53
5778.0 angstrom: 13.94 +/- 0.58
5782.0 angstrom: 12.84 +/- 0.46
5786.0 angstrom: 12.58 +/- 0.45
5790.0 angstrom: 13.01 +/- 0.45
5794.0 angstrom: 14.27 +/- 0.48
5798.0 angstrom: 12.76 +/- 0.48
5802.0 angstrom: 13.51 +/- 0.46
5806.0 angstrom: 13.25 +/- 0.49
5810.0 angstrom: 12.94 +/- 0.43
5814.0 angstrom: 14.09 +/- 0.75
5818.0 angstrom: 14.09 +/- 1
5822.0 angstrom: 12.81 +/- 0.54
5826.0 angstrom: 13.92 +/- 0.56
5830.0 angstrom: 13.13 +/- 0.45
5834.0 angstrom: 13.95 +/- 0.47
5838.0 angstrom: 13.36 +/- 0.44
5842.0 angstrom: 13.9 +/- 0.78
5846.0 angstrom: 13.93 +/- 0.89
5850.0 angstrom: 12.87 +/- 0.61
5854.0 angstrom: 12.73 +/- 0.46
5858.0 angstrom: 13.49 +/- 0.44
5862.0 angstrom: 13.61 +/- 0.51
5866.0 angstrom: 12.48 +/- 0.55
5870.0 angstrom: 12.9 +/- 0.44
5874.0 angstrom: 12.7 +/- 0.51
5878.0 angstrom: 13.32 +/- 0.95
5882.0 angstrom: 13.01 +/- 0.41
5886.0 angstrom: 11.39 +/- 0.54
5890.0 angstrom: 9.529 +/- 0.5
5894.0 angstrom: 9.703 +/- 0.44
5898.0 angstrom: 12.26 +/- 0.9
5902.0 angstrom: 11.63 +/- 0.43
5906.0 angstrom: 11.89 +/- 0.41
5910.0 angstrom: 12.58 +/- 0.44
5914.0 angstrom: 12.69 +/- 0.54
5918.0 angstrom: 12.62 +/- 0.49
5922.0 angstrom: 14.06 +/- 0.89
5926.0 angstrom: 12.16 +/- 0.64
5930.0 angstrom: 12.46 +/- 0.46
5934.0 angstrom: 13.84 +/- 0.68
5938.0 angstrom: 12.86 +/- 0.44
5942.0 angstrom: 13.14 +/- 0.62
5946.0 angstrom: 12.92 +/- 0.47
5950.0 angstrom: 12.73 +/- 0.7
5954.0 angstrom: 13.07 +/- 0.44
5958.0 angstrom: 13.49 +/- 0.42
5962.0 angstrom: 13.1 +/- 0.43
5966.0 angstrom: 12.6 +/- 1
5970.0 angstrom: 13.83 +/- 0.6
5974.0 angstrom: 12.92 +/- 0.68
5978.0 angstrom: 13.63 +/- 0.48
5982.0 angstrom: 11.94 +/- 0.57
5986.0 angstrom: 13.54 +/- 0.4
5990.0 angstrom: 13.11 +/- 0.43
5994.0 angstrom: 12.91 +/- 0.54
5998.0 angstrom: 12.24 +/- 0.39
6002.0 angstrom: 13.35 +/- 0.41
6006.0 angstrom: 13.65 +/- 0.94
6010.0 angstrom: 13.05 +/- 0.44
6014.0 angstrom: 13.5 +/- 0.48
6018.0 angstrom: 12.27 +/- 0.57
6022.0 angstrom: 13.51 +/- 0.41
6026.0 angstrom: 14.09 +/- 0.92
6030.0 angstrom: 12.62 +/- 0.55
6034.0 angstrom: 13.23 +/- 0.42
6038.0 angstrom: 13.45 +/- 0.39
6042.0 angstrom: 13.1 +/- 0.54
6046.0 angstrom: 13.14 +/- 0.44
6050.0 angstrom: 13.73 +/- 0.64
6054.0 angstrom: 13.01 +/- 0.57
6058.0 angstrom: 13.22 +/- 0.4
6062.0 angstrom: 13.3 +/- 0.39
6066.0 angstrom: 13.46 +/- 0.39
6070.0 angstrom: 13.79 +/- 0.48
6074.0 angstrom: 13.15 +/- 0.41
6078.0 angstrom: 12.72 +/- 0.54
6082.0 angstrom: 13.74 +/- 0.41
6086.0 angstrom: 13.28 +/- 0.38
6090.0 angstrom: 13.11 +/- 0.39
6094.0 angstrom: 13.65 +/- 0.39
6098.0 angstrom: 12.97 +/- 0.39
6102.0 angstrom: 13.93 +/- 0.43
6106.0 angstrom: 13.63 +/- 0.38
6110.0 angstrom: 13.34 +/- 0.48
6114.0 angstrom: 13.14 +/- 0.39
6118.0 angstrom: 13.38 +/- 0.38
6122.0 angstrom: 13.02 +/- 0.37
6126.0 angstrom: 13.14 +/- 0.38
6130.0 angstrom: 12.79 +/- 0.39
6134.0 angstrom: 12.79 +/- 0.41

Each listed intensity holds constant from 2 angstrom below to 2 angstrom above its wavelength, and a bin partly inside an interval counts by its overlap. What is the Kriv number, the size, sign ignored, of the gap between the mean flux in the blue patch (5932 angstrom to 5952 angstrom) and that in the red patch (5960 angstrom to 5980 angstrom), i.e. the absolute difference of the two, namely 0.1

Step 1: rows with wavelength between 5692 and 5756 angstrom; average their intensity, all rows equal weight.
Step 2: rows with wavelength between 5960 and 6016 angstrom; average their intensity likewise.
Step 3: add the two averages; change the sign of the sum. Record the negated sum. -26.2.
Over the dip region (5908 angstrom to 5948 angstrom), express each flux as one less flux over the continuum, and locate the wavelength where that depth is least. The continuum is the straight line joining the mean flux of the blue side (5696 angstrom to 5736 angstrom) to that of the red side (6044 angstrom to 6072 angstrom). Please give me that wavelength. 5922.0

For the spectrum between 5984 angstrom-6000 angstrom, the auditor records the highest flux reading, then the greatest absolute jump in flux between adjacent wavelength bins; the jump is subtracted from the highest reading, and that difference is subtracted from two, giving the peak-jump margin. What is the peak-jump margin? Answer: -10.9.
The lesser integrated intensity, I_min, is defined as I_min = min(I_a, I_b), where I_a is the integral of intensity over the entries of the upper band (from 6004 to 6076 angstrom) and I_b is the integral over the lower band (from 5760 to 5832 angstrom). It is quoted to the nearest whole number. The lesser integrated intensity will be 957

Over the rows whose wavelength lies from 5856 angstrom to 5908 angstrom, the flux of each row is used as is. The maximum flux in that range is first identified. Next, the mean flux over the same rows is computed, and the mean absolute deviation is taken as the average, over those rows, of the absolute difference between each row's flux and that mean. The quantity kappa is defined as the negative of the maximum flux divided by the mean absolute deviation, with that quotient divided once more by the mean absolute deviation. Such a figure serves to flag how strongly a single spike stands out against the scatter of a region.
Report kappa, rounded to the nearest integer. -13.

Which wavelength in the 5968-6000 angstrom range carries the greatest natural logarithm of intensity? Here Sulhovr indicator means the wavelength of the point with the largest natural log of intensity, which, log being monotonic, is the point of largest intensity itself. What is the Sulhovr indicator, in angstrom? 5970.0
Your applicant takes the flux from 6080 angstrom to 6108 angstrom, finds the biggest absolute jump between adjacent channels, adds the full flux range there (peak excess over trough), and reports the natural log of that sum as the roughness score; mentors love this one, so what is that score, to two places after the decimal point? 0.65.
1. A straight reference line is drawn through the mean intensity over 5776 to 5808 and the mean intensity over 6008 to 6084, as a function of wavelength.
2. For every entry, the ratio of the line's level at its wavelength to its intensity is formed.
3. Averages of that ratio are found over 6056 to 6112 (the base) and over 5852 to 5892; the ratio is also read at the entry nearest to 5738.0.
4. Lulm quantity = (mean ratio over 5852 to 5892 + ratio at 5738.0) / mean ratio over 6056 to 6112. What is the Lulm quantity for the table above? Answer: 2.05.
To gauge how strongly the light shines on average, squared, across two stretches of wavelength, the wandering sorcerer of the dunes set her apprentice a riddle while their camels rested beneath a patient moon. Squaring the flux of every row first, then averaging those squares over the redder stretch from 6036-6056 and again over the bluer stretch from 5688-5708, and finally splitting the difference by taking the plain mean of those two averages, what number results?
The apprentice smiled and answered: 170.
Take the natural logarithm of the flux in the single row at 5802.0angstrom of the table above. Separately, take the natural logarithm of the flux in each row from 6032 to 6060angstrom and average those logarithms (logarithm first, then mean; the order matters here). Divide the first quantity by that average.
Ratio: 1.01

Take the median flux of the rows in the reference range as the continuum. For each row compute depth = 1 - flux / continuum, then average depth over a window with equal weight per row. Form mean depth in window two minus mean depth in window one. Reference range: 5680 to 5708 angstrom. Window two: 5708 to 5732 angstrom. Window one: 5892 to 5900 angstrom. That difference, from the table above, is -0.15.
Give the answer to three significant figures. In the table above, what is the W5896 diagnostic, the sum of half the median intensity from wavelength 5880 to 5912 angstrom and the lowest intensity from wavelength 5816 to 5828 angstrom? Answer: 18.7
